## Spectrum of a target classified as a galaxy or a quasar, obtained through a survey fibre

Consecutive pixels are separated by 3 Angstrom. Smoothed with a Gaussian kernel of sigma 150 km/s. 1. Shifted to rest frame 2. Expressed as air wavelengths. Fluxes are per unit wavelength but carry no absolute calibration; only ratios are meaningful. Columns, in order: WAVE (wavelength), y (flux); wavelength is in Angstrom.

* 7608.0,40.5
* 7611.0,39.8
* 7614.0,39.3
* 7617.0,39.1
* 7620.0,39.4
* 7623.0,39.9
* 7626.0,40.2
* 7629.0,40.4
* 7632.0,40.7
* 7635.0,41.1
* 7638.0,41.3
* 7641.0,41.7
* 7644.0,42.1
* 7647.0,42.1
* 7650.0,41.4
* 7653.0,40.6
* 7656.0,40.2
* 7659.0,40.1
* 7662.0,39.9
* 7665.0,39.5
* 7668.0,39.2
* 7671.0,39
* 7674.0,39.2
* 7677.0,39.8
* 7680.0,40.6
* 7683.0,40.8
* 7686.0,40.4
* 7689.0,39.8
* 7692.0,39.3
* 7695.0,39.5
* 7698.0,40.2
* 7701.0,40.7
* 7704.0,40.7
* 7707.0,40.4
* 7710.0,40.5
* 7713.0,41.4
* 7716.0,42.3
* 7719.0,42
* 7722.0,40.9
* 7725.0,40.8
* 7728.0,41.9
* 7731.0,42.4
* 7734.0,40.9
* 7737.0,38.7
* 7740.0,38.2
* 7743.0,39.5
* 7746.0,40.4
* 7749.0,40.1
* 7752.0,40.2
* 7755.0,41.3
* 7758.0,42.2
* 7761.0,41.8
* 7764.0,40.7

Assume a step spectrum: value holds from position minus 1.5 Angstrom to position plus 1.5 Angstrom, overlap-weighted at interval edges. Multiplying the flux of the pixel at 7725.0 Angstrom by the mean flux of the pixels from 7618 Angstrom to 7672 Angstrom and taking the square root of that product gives 40.64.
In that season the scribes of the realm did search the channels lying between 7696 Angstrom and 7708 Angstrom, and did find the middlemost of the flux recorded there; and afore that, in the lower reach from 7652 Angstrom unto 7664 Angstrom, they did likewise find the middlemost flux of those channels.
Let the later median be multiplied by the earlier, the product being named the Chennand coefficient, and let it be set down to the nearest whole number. 1628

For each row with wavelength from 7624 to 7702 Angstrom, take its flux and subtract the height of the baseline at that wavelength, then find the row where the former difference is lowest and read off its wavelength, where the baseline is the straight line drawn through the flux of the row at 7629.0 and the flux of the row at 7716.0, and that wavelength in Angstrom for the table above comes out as 7692.0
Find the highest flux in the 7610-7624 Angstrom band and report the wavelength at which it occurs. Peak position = 7623.0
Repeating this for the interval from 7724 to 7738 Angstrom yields 7731.0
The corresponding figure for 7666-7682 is 7680.0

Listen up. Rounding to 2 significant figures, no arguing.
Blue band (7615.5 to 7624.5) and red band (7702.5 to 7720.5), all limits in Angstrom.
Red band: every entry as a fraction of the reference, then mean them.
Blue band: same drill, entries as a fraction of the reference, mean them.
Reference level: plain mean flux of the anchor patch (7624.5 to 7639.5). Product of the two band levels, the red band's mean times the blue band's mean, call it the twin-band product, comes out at 0.98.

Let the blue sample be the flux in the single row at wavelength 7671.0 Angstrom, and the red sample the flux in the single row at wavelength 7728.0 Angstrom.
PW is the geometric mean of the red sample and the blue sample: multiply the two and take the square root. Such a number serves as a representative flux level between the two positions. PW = 40.4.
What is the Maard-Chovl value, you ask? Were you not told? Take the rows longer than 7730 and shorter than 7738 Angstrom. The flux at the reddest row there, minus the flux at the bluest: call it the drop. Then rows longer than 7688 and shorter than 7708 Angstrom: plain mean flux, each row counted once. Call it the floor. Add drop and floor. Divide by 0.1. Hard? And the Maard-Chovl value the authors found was 364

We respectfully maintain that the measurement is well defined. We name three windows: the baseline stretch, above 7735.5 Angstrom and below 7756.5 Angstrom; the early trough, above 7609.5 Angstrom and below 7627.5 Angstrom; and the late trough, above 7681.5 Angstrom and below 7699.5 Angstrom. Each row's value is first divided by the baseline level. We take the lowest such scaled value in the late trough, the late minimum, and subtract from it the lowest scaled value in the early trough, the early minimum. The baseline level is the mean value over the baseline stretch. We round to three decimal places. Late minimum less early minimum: 0.005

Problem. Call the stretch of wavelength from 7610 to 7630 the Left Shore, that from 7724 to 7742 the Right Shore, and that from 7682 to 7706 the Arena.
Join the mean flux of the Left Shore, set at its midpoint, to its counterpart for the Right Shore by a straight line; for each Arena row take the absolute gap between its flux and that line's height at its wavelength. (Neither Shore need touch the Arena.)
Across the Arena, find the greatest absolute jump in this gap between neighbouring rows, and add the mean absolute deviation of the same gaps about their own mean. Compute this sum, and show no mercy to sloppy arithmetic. 0.9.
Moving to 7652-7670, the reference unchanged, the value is 0.7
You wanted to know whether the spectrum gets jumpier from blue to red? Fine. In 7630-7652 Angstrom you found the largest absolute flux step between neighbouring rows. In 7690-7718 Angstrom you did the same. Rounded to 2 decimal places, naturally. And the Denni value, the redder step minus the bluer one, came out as 0.20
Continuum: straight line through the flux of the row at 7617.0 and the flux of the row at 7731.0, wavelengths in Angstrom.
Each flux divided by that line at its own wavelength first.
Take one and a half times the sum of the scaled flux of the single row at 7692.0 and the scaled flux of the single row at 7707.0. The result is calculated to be 2.88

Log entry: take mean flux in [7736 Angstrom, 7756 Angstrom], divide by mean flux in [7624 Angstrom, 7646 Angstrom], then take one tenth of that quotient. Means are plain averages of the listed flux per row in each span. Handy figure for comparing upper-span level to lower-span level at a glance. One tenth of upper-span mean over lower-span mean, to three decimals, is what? 0.097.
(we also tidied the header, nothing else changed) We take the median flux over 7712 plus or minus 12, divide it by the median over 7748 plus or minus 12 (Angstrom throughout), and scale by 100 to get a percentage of 102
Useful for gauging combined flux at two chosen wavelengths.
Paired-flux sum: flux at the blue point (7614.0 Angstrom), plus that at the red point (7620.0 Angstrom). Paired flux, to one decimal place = 78.7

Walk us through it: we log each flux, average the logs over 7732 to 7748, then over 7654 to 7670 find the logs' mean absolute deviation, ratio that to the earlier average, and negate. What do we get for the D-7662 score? -0.0024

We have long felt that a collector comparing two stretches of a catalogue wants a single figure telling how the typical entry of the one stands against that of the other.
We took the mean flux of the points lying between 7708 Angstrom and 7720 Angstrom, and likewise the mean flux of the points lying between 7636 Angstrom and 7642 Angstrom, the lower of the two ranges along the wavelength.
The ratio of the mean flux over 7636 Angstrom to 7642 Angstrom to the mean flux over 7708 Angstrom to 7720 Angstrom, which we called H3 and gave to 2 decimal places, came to 1.00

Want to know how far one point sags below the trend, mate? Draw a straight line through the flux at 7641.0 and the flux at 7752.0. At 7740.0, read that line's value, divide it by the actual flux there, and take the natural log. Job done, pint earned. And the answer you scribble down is 0.06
